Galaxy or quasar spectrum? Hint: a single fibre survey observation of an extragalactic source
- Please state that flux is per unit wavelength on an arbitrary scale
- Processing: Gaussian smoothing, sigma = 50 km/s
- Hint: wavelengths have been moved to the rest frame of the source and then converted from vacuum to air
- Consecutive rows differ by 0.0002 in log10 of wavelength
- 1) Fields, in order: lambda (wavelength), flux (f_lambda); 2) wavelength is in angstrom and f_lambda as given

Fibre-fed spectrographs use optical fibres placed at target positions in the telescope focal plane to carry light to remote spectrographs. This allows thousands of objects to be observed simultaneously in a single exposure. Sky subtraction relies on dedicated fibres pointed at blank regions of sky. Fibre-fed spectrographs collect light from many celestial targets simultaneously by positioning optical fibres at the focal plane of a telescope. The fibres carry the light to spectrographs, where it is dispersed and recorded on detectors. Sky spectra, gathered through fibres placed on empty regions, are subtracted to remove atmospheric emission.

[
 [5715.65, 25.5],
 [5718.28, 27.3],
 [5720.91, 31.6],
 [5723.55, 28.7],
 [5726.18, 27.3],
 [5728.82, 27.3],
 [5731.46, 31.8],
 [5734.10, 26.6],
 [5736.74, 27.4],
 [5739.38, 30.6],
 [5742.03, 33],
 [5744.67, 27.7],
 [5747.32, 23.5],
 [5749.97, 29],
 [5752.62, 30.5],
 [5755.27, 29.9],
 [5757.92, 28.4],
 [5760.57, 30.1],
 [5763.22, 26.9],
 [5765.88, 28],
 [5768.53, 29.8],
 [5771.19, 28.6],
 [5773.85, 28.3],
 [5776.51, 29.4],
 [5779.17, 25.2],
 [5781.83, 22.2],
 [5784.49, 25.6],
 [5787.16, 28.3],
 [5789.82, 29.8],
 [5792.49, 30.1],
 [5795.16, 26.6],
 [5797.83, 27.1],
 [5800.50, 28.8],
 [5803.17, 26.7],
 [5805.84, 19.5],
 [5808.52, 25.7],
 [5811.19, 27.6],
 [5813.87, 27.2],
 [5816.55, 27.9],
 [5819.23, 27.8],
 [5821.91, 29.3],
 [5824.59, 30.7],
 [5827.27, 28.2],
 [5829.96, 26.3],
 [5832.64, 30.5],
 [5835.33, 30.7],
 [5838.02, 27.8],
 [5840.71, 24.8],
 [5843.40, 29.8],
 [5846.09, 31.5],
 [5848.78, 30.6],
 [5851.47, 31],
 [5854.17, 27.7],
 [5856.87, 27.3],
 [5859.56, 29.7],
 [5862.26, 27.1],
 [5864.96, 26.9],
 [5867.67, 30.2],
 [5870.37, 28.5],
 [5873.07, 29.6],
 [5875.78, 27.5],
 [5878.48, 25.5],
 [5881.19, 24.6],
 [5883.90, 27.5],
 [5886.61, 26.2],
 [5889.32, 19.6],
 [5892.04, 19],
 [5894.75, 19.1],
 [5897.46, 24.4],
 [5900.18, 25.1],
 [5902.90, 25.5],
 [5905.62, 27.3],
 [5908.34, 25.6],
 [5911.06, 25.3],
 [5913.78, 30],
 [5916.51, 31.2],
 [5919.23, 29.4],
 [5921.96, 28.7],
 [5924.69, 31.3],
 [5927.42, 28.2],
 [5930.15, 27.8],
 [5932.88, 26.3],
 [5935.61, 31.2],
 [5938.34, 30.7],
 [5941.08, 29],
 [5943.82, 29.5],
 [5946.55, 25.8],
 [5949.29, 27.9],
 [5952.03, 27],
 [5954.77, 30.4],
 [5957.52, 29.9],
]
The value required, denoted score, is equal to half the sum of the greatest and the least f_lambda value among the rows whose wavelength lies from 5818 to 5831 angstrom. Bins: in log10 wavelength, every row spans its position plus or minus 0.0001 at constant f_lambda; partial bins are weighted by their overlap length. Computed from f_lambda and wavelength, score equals 28.5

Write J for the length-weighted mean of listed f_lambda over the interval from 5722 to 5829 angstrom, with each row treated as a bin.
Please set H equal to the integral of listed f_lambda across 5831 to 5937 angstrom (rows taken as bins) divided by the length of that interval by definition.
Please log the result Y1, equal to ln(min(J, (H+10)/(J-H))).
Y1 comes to 3.33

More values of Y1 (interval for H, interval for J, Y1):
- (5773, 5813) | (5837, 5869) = 2.91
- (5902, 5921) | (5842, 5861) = 3.04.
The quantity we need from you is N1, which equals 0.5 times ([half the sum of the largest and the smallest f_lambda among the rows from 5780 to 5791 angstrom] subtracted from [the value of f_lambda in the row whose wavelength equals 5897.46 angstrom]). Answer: -0.8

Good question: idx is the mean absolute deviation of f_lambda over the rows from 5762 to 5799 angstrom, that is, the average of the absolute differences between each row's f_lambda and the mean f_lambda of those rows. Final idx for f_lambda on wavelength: 1.7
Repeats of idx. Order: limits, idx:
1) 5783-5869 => 1.7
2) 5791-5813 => 2.0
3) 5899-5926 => 2.2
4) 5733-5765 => 1.9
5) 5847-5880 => 1.5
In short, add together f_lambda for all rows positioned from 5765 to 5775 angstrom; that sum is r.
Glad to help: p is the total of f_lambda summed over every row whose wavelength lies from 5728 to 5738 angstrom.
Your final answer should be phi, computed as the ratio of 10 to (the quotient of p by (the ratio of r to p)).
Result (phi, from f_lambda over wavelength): 0.090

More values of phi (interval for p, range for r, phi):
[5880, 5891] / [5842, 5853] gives 0.128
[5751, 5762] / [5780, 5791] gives 0.075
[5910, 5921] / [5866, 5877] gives 0.086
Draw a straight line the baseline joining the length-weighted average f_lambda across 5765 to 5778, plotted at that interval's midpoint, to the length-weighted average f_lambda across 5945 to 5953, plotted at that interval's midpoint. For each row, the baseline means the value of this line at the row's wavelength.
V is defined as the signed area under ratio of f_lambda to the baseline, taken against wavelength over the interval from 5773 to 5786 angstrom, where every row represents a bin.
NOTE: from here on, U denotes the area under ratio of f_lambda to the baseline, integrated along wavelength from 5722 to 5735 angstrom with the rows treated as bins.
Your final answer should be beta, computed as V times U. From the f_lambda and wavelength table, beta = 149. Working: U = 12.6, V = 11.8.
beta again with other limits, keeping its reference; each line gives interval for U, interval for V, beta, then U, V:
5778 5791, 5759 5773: 165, 11.9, 13.9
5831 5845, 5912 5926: 220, 14.3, 15.4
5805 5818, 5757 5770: 152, 11.8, 12.9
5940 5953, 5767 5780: 172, 13.4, 12.8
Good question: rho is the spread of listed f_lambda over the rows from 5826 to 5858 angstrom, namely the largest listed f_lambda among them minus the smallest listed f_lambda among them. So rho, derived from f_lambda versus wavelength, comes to 7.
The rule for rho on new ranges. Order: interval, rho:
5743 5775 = 7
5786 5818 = 11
